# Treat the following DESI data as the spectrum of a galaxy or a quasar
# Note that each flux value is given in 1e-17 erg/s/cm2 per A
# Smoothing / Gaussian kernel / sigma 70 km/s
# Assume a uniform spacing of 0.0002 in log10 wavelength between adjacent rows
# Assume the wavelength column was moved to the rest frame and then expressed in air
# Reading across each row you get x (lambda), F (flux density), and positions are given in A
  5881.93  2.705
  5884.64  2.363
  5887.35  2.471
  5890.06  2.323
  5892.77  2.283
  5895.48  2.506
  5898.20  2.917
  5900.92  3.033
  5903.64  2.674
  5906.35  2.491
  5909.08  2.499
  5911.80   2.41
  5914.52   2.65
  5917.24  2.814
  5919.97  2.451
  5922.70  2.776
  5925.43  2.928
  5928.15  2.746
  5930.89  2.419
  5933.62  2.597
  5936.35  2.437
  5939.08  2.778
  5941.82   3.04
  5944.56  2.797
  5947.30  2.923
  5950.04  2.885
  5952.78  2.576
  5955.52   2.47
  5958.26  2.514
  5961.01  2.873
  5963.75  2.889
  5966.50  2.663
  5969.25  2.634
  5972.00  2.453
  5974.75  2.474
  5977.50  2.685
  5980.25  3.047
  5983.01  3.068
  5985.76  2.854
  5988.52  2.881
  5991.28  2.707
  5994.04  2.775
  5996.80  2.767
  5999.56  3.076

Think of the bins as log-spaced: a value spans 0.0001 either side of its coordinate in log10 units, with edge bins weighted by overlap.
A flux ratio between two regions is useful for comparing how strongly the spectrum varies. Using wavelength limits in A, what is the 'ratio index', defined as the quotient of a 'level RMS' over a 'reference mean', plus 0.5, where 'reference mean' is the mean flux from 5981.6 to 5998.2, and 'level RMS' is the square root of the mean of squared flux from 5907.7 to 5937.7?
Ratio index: 1.421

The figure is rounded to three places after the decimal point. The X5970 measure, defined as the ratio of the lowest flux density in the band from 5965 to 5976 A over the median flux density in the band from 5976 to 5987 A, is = 0.831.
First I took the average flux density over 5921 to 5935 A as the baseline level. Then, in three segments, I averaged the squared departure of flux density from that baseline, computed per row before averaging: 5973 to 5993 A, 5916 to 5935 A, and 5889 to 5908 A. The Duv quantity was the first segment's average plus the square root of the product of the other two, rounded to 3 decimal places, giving 0.103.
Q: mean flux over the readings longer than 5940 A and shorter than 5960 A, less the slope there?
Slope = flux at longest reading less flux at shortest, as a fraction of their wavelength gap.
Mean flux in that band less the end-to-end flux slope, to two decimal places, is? 2.78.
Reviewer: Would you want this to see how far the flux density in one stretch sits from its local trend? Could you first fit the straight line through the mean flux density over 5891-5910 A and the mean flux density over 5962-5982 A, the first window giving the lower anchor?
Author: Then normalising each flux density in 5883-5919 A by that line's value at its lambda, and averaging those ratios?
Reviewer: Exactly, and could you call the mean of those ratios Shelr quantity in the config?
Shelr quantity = 0.98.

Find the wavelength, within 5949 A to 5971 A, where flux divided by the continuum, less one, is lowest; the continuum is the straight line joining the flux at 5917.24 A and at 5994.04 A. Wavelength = 5955.52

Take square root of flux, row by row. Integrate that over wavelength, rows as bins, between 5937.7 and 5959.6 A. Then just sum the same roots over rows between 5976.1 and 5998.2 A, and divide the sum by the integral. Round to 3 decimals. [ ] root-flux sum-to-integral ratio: 0.372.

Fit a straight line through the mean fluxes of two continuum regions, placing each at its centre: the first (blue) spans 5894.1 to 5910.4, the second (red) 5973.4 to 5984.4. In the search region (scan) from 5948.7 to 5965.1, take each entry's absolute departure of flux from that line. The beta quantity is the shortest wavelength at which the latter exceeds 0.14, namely 5952.78 A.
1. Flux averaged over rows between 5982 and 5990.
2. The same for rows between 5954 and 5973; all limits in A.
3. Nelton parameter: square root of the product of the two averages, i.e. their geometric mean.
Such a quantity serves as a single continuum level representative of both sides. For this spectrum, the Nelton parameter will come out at 2.78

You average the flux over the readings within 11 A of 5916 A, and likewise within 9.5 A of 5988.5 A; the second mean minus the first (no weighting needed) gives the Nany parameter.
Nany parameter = 0.24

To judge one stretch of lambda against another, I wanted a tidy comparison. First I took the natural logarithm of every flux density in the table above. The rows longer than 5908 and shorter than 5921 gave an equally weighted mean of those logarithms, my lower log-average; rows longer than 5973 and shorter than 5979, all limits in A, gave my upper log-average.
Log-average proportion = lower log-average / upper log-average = 0.99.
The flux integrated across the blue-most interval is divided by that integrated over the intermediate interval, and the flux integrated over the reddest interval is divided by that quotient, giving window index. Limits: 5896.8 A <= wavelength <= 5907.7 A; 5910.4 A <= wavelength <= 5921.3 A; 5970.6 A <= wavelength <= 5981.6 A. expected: 27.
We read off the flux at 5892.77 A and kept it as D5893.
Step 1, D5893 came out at 2.283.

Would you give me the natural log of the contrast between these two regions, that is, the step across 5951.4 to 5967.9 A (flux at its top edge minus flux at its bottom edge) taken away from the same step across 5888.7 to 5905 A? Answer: -1.3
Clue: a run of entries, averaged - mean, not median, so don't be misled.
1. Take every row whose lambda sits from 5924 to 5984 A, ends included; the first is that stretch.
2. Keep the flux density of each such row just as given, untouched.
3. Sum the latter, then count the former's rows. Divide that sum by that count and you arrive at 2.72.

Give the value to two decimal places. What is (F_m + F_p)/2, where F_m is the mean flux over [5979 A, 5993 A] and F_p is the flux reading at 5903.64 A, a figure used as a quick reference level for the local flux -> 2.79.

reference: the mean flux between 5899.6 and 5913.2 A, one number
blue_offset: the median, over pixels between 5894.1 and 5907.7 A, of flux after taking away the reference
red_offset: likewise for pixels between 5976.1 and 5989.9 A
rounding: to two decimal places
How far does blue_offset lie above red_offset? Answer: -0.21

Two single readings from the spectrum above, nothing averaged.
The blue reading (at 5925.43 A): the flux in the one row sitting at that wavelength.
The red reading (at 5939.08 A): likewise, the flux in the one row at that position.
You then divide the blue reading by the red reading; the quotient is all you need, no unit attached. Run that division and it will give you 1.05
